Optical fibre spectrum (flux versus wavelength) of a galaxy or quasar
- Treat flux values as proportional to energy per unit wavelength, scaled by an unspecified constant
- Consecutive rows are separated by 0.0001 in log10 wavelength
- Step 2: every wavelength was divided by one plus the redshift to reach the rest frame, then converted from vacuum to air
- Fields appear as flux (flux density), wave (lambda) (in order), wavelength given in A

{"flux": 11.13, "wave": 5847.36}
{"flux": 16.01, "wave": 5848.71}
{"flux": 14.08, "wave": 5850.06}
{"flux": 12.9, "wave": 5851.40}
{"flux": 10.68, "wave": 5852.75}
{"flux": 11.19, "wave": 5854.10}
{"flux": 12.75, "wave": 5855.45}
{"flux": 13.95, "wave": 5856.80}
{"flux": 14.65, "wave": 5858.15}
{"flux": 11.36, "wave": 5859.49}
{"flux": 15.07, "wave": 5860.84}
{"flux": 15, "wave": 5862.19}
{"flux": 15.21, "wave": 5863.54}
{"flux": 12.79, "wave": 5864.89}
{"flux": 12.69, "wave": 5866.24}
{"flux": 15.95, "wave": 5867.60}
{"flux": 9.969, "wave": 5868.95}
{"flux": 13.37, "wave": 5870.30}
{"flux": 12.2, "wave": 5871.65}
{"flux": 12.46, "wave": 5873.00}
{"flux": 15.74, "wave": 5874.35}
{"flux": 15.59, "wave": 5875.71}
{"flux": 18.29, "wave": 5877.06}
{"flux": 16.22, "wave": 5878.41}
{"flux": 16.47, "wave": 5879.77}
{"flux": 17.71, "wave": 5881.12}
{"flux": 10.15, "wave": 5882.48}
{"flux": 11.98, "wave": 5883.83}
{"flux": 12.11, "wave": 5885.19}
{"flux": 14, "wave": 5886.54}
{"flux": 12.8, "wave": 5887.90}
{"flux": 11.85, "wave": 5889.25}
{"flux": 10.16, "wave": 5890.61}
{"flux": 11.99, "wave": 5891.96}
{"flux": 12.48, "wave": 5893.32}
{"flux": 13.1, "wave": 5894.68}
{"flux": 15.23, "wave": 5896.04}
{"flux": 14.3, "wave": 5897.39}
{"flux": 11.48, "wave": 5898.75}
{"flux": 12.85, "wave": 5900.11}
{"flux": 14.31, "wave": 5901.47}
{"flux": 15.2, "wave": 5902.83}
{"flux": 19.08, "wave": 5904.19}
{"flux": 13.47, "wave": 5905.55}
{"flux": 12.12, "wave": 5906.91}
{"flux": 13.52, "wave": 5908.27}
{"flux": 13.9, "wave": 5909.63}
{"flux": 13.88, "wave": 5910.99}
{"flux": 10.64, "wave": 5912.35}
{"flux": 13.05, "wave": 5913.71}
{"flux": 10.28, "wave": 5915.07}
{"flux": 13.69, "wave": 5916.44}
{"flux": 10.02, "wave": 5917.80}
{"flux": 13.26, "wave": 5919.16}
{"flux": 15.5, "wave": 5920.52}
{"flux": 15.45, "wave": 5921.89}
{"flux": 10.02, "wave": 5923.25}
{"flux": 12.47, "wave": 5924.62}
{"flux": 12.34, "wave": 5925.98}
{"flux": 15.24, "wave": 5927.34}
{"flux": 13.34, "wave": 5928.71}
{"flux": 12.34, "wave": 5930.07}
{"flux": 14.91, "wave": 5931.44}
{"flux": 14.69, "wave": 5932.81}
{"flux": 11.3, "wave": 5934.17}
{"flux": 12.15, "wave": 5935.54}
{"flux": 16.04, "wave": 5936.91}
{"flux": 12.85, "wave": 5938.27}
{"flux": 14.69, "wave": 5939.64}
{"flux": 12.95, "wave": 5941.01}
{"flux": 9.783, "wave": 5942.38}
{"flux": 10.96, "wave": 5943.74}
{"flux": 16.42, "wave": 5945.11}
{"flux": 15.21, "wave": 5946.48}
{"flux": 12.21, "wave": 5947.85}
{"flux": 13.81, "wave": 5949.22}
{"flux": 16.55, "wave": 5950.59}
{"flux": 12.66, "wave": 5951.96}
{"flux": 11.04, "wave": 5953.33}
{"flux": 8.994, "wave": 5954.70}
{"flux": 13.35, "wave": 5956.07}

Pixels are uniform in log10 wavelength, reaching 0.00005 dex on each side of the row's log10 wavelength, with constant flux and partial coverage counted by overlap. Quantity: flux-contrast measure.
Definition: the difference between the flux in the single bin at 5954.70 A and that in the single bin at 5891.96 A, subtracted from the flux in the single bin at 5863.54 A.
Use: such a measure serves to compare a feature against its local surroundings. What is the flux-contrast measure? 18.2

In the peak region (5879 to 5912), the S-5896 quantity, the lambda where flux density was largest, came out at 5904.19 A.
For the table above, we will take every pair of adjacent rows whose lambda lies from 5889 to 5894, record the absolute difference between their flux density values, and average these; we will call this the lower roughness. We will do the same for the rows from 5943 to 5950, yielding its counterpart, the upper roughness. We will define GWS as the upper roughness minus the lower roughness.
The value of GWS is 1.5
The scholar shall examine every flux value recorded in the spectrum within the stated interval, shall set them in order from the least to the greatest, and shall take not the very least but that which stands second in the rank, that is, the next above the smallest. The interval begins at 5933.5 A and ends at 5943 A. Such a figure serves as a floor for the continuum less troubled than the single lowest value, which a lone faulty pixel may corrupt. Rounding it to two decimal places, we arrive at 11.30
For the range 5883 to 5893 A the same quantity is 11.85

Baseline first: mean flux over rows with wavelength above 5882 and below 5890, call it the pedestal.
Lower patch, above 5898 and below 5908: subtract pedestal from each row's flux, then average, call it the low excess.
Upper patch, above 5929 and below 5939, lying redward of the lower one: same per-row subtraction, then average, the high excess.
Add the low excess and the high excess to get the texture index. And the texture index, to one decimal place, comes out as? 3.2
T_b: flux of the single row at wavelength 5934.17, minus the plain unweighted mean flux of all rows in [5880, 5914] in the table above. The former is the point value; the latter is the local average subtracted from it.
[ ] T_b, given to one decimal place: -2.0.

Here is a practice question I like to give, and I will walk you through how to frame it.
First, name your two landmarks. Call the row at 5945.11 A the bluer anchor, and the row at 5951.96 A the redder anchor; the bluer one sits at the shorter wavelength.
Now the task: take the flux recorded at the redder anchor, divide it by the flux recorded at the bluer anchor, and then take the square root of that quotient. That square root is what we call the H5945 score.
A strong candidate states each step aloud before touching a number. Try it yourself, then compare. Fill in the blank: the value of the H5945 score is 0.88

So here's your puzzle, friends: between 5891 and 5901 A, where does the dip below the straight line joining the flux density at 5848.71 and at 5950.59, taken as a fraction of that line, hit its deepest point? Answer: 5898.75 A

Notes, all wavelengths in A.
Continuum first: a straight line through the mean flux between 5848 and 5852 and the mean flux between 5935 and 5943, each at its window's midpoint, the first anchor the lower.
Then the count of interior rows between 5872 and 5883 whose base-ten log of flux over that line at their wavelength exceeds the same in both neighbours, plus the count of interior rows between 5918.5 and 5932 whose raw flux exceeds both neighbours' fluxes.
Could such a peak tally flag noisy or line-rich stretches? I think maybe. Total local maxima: 6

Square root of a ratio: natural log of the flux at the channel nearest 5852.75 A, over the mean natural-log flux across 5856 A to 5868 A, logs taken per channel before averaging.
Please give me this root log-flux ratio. 0.95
